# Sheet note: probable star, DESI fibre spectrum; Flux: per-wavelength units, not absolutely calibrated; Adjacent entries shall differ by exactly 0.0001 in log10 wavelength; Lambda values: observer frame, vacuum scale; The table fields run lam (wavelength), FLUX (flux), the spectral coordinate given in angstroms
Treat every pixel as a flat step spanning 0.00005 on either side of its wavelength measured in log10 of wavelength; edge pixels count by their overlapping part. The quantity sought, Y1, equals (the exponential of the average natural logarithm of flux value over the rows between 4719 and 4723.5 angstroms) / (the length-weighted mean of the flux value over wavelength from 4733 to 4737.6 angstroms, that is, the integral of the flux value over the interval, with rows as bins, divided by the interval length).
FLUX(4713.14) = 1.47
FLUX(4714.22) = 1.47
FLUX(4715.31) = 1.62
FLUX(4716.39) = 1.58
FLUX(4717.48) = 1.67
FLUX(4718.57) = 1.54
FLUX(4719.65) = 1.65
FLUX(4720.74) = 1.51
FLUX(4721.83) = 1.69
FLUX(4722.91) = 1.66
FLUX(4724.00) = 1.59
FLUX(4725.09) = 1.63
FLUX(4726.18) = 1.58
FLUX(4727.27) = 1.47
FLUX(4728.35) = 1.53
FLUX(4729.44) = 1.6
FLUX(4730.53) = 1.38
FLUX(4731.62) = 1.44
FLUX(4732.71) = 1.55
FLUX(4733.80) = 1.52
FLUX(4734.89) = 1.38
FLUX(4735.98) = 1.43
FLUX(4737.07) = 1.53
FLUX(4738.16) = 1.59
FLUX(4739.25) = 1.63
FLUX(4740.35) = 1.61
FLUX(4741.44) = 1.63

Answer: 1.11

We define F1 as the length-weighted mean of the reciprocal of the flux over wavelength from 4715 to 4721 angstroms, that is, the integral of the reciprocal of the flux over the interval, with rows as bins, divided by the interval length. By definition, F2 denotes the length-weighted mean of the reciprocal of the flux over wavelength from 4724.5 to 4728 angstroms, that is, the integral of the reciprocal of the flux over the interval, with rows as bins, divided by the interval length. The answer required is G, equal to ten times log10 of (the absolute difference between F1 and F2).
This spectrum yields -17.8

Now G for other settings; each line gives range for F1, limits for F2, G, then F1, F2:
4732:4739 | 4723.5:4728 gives -15.7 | 0.667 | 0.640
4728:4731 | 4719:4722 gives -13.8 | 0.667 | 0.625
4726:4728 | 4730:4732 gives -13.2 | 0.663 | 0.710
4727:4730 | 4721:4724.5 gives -14.0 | 0.652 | 0.612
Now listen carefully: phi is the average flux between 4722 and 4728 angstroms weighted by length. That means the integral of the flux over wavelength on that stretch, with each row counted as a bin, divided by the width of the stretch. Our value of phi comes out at 1.59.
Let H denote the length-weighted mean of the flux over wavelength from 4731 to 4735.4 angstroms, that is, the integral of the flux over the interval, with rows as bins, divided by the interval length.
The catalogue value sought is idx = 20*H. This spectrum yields 29.4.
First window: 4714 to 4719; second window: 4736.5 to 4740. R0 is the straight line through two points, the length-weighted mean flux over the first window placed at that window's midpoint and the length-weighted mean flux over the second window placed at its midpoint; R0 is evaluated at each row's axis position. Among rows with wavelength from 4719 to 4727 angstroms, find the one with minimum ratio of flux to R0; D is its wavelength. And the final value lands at 4720.74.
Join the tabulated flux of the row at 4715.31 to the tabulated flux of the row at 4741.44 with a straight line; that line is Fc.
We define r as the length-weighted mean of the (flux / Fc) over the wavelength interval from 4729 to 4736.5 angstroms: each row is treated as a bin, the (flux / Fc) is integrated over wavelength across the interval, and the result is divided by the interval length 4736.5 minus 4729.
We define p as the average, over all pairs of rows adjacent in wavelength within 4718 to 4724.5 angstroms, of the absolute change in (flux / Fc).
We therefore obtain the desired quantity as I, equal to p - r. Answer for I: -0.84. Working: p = 0.065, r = 0.903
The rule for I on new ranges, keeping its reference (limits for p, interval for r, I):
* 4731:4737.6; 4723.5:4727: -0.92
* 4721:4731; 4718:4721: -0.92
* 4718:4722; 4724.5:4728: -0.87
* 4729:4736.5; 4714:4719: -0.91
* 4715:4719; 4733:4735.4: -0.84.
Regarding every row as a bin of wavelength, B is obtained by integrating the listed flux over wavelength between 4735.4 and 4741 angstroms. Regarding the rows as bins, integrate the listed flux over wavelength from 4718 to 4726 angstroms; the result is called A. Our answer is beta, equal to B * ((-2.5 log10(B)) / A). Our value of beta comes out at -1.6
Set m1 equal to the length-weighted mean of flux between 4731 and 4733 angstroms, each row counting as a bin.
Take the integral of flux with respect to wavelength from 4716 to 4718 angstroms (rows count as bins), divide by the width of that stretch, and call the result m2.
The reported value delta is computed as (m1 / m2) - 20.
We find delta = -19.1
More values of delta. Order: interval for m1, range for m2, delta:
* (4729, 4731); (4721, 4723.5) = -19.1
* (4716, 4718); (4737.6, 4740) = -19.0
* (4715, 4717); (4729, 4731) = -18.9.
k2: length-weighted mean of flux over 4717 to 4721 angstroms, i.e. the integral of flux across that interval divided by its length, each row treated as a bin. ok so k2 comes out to 1.60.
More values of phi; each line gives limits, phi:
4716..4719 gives 1.60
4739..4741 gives 1.61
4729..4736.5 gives 1.47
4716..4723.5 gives 1.61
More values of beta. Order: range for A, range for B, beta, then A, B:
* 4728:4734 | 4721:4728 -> -3.3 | 9.0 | 11.2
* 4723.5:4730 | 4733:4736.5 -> -0.9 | 10.2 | 5.1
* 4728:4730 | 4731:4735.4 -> -4.2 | 3.1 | 6.5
